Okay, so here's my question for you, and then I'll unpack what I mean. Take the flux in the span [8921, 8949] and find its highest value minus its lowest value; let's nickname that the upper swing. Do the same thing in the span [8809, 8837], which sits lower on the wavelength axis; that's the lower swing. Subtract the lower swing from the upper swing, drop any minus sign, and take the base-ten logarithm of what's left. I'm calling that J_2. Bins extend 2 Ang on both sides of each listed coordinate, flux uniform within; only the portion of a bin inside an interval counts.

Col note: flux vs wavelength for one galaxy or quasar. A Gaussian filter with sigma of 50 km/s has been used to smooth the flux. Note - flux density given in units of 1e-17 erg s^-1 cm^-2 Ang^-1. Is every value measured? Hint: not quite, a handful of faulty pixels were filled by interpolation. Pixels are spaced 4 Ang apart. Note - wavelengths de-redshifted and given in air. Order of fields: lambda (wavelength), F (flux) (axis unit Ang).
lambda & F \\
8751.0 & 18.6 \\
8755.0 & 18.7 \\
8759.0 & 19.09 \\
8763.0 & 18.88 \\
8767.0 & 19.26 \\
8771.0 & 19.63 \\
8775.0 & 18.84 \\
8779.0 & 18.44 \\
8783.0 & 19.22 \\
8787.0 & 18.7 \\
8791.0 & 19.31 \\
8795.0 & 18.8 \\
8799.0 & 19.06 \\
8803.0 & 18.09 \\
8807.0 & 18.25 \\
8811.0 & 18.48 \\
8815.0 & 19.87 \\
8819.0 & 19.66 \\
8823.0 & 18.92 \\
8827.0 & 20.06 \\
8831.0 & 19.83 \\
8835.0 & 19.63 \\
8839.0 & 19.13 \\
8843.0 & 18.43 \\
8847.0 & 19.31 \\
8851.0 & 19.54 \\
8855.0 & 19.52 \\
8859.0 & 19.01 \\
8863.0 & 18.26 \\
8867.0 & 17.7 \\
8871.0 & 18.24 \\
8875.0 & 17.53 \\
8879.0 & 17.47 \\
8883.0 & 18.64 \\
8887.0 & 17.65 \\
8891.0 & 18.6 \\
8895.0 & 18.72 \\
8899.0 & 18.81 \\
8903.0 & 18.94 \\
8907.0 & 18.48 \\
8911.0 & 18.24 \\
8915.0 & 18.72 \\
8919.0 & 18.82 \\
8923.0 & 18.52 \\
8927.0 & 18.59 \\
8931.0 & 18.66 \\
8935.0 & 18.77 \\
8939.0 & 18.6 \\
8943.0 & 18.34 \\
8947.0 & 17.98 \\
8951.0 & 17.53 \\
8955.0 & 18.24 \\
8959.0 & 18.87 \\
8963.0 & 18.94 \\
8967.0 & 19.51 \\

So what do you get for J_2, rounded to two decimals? -0.10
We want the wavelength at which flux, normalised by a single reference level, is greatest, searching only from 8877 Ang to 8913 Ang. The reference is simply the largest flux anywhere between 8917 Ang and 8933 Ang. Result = 8903.0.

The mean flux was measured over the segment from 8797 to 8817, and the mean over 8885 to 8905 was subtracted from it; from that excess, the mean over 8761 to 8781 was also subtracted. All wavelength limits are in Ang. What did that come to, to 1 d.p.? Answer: -18.8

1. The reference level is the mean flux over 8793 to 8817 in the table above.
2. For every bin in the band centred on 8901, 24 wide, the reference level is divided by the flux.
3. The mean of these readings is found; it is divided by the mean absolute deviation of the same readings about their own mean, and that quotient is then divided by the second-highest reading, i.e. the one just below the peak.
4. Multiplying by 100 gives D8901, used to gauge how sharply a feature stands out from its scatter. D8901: 9557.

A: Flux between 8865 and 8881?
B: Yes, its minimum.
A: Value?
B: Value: 17.47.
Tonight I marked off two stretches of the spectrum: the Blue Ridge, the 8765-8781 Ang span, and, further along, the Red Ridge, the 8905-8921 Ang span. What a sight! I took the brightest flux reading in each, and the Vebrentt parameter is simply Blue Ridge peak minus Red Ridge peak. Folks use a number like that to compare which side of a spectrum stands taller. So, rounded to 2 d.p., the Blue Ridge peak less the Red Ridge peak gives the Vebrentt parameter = 0.81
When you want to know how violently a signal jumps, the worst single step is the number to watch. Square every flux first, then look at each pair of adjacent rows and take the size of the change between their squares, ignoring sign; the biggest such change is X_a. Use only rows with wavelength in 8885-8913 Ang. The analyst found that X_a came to 34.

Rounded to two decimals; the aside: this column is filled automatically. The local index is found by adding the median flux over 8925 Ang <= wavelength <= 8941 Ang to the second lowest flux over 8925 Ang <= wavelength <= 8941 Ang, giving 37.23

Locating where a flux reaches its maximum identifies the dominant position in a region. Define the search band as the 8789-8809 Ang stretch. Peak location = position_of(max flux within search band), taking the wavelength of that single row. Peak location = 8791.0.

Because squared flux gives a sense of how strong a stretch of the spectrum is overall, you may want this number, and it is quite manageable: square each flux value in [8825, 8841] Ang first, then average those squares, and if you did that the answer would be 387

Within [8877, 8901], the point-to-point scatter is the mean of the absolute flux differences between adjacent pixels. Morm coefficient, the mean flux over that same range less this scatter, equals 17.7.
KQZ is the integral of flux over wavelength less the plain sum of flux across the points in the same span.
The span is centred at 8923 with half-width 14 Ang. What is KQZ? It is 391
